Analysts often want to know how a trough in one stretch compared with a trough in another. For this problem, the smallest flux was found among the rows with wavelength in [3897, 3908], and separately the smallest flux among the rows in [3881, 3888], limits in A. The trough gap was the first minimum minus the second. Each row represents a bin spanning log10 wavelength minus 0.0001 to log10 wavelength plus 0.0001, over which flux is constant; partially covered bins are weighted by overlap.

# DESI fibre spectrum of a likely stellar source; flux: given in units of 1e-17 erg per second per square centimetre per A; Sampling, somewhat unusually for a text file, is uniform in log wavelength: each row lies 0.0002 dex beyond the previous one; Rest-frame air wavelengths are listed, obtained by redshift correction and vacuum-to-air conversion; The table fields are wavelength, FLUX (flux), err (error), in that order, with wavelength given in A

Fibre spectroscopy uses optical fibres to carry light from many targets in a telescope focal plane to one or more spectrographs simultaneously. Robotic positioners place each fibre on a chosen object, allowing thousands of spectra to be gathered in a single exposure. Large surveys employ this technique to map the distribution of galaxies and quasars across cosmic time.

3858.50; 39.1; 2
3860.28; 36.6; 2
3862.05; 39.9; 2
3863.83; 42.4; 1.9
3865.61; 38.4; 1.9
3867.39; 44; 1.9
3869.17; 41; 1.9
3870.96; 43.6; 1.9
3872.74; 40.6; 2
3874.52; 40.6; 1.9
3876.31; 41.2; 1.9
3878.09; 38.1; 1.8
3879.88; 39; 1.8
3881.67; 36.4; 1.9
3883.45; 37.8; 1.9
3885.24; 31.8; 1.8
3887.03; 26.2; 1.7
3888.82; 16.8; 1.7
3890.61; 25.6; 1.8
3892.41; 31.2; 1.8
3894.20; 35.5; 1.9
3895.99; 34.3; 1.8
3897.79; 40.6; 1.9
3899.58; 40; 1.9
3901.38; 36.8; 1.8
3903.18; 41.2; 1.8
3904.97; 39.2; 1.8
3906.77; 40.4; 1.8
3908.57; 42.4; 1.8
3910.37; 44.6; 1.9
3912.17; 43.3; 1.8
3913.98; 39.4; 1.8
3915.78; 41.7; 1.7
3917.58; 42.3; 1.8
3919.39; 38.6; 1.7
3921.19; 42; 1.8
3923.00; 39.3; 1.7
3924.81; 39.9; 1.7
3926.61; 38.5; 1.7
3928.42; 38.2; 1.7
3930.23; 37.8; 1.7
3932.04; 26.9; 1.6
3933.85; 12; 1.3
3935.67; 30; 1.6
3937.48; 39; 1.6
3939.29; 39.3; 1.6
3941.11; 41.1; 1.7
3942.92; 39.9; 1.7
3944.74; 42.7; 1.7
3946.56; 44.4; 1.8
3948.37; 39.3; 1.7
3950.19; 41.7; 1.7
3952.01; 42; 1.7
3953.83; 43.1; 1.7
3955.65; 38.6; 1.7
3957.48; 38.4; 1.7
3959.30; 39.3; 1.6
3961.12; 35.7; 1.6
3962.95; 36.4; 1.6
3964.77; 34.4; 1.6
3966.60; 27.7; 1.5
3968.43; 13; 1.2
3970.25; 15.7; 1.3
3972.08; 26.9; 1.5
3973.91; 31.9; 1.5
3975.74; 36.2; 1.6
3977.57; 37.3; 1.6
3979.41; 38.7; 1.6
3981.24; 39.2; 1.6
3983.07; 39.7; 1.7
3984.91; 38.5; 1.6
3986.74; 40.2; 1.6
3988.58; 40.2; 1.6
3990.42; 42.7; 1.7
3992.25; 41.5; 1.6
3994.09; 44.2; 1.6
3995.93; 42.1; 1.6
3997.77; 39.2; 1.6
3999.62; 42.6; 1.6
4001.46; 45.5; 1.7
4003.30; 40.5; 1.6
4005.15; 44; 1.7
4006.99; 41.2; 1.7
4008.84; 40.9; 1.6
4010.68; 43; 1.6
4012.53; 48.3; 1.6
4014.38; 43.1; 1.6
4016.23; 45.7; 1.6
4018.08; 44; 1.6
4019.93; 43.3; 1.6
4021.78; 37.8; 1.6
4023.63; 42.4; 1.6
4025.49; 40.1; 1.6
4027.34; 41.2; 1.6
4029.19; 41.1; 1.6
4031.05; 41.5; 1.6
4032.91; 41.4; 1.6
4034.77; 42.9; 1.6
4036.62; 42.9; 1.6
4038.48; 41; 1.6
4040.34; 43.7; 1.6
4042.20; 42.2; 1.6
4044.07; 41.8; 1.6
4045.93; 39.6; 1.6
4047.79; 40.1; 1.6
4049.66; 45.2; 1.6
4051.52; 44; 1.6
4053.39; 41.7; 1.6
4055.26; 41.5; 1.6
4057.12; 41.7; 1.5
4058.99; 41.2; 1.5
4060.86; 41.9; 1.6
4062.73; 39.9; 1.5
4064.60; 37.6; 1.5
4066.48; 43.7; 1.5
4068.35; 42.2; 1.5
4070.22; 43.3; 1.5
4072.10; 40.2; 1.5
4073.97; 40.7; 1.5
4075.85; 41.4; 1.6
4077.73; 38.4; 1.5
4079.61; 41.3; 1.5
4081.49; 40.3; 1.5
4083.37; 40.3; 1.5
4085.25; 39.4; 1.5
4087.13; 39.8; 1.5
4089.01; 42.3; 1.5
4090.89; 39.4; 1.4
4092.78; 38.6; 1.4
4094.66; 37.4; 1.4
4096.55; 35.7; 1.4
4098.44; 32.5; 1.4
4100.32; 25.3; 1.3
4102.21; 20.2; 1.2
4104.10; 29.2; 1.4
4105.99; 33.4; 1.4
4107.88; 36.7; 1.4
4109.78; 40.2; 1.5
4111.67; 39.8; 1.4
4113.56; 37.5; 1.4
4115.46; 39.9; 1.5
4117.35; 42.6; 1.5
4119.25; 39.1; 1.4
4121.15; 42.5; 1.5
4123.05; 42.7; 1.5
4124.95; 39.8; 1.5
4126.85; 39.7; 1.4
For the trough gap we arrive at 11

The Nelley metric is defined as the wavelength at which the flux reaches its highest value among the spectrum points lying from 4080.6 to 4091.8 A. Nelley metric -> 4089.01 A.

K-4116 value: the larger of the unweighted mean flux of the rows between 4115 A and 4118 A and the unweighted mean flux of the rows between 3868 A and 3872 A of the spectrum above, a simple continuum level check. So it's 42.3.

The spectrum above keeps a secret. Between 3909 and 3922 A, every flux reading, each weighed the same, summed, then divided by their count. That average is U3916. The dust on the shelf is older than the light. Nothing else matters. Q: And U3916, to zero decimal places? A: 42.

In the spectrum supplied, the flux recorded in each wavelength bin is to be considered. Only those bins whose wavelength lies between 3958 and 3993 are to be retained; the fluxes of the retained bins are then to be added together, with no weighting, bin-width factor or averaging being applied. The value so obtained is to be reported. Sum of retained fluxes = 655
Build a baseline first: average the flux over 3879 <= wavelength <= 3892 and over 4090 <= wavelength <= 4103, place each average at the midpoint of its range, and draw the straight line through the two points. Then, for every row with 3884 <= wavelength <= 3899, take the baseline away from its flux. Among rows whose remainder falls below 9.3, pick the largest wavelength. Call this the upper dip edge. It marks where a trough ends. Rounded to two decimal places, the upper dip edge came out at 3895.99 A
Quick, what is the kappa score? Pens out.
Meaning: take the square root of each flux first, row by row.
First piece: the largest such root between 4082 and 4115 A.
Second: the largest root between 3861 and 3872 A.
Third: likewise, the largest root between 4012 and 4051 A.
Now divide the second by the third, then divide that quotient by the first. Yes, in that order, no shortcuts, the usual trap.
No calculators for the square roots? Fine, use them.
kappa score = 0.147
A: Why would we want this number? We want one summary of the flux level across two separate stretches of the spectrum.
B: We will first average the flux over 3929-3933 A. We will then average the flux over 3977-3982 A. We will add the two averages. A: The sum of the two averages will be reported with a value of 71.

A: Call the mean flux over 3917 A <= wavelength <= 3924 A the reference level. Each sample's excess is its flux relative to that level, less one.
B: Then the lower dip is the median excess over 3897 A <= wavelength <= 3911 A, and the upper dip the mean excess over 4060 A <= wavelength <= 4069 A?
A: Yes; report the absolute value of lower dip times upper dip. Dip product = 0.0000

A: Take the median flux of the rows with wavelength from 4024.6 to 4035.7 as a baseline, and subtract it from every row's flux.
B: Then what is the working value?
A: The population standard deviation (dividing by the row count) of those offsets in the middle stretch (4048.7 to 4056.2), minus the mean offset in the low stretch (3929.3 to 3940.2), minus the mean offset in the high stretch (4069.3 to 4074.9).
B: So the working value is 11.9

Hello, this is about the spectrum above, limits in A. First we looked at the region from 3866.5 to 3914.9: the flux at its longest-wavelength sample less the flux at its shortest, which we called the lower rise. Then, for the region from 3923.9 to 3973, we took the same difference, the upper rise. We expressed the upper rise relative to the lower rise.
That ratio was 2.8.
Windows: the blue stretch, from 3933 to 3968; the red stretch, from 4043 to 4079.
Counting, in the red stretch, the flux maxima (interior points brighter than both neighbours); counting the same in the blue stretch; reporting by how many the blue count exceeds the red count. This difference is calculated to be -1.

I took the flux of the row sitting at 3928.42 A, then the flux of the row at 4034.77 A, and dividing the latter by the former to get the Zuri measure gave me 1.12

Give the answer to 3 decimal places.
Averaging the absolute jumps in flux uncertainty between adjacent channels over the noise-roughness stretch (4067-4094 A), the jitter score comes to 0.023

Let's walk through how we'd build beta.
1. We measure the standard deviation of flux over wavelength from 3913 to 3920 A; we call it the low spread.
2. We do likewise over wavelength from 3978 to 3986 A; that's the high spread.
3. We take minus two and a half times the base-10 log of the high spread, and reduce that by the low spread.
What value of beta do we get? -1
